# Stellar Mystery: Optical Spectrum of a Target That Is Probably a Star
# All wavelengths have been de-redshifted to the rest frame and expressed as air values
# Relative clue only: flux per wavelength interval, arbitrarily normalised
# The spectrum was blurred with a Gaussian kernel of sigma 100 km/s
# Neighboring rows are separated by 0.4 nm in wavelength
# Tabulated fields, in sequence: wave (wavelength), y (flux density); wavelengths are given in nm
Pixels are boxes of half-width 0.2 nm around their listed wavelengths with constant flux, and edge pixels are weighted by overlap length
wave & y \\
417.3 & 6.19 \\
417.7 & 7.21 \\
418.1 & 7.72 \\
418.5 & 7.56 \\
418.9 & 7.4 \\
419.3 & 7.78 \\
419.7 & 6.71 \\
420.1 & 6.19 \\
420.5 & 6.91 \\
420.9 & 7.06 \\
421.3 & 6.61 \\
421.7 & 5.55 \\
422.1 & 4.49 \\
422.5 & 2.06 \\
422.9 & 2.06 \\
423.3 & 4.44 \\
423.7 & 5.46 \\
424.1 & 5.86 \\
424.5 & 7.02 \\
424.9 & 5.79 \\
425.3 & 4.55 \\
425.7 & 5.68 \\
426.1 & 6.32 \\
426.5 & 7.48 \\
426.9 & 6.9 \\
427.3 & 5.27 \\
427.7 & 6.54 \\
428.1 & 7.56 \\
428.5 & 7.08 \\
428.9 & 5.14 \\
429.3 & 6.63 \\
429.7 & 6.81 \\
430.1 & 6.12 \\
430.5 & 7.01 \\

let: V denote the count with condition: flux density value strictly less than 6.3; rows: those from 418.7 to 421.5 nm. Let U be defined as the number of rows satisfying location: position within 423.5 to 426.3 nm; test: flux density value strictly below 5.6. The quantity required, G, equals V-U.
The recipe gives -1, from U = 2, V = 1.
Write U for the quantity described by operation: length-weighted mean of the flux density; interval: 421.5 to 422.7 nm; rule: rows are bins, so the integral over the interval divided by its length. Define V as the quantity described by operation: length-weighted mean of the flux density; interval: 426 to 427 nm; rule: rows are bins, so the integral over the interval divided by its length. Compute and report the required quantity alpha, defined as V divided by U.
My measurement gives 1.7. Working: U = 4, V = 7.0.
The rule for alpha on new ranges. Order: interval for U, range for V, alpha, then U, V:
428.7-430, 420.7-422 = 1.0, 6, 6.3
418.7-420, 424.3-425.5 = 0.8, 7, 5.8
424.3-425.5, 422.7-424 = 0.7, 6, 4.1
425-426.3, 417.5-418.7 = 1.4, 6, 7.5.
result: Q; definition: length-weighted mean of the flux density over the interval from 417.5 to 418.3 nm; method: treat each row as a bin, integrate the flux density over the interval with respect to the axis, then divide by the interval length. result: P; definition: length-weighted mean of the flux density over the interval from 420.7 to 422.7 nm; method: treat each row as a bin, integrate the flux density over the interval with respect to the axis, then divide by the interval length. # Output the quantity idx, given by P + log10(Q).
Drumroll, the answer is 6.0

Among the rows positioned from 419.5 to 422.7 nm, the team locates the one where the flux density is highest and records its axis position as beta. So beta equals 420.9 nm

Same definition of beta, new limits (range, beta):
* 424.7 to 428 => 426.5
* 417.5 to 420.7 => 419.3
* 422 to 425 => 424.5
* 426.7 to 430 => 428.1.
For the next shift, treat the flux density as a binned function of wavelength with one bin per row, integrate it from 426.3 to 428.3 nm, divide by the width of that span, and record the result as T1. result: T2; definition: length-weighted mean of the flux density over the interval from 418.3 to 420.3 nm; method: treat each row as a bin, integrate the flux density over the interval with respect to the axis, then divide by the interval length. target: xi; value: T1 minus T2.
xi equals -0.4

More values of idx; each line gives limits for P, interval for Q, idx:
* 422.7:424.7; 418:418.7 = 5.9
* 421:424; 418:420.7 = 5.4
